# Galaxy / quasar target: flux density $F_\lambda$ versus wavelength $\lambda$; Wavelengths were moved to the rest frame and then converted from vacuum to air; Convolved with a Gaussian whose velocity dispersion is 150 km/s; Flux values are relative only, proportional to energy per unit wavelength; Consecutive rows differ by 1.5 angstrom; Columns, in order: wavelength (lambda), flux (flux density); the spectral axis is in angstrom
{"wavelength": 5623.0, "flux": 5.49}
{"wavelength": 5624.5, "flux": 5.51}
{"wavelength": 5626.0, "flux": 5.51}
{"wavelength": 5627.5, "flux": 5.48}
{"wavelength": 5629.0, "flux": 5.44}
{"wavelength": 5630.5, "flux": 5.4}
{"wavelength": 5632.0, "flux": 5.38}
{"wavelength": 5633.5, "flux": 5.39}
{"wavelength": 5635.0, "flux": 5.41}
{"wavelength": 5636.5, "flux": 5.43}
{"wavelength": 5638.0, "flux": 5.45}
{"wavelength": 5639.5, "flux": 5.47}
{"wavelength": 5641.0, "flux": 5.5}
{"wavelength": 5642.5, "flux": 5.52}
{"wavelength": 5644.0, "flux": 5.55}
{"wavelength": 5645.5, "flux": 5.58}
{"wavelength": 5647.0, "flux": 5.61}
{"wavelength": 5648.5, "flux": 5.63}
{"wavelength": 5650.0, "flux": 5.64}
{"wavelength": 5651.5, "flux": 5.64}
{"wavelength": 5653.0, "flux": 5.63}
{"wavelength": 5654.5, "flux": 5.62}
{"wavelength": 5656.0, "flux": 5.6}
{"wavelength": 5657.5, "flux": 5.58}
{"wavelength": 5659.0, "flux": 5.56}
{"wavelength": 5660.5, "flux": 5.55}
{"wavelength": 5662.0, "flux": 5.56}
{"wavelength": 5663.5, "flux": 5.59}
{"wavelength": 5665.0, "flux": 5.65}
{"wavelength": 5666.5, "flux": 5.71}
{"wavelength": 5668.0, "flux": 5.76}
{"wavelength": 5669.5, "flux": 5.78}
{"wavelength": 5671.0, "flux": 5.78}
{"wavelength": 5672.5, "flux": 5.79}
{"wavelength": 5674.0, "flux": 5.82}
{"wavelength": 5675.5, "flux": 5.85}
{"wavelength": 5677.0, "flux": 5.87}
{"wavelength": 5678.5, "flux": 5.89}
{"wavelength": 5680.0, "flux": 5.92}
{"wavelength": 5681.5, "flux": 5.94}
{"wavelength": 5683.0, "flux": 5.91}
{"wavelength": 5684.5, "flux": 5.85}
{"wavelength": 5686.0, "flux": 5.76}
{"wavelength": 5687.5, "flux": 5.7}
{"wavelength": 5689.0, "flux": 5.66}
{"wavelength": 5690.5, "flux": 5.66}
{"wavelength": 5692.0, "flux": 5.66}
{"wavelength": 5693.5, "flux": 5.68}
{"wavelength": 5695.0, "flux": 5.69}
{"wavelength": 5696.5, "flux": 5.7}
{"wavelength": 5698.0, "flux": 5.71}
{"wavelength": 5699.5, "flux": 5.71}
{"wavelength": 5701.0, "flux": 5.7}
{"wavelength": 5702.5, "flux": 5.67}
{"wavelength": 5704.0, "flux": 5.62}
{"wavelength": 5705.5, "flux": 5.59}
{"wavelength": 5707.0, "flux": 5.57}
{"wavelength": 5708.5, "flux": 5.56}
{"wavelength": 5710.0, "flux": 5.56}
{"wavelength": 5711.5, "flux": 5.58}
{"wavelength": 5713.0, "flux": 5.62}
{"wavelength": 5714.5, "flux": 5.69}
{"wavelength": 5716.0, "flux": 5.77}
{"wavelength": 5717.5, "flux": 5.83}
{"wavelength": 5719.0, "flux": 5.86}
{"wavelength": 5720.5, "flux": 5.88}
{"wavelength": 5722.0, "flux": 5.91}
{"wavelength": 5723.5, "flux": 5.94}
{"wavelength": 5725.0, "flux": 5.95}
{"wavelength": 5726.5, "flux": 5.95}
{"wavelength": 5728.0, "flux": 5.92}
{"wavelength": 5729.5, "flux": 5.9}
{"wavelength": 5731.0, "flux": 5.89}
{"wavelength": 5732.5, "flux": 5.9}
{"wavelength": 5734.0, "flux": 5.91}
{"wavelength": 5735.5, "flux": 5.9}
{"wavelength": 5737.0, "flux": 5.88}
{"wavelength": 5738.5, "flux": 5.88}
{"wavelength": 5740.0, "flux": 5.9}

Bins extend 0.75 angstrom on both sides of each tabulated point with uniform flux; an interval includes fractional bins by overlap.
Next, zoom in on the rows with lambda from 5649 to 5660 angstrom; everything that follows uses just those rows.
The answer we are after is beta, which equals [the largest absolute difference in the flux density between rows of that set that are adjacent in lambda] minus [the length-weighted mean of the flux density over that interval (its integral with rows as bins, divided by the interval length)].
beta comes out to -5.59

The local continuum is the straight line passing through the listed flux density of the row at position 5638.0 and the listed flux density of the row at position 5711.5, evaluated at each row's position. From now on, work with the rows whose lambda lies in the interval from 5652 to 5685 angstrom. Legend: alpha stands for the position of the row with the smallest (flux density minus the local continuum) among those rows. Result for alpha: 5660.5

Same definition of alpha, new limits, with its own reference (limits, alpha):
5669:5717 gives 5710.0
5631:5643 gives 5632.0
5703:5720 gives 5710.0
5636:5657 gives 5636.5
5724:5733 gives 5731.0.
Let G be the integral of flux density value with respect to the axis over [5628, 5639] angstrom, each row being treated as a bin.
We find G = 60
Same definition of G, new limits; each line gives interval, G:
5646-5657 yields 62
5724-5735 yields 65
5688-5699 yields 62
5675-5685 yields 59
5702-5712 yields 56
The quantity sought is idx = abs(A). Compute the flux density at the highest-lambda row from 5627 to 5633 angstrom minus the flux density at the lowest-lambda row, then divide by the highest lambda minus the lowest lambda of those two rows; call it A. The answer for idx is 0.022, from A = -0.022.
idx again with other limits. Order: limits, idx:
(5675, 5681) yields 0.016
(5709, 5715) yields 0.029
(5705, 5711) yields 0.007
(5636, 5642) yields 0.016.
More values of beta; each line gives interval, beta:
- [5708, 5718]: -5.58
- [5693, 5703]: -5.67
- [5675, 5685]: -5.83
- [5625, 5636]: -5.39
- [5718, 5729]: -5.88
